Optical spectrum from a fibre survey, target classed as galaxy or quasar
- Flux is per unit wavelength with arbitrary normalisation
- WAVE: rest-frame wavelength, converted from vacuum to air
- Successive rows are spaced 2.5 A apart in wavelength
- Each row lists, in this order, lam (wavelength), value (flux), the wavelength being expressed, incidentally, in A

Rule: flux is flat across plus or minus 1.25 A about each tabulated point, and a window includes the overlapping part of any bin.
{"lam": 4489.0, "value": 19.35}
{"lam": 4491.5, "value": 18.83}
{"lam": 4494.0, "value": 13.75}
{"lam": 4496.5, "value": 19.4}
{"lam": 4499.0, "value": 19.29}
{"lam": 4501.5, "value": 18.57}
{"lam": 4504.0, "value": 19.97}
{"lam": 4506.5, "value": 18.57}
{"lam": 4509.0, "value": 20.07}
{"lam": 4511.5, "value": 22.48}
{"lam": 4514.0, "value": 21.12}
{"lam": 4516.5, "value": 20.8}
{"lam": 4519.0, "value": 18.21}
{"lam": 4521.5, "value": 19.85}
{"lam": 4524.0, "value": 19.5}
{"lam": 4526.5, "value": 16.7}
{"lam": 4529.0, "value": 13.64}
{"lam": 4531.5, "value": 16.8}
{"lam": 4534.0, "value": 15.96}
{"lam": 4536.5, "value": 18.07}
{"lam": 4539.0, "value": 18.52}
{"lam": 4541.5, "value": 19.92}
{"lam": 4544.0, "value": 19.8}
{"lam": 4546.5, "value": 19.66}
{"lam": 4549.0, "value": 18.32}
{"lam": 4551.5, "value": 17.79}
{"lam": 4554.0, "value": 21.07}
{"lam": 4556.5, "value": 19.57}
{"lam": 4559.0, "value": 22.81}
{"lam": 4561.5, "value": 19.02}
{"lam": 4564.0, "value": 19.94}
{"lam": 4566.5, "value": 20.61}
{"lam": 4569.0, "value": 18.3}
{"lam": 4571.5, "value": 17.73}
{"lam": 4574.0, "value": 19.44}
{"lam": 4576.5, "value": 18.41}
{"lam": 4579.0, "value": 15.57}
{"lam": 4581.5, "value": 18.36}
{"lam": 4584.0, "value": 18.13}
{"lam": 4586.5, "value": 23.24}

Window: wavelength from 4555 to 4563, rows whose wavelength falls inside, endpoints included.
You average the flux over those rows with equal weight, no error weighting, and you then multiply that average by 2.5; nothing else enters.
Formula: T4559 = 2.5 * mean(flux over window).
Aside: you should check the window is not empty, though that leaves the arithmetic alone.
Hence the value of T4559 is 51.2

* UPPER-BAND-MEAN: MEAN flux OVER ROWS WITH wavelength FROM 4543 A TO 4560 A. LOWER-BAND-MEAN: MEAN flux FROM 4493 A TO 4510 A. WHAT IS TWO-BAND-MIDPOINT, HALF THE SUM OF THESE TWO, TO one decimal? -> 19.2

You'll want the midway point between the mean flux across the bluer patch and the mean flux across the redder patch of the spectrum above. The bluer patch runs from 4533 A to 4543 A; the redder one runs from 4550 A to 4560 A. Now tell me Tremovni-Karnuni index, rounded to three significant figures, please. 19.2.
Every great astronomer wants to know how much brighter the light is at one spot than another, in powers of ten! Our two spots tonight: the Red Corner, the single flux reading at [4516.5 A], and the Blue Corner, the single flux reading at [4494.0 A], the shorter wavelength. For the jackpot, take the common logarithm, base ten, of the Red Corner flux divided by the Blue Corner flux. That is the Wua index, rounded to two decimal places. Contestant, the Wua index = 0.18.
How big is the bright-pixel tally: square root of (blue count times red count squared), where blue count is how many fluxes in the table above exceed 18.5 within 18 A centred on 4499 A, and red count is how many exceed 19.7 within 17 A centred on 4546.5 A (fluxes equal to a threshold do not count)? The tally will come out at 7.3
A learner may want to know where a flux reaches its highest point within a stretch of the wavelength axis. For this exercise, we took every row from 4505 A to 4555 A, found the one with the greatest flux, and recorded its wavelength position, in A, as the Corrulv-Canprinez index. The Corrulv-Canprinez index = 4511.5 A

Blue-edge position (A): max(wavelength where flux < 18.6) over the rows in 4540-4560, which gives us 4551.5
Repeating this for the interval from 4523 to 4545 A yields 4539.0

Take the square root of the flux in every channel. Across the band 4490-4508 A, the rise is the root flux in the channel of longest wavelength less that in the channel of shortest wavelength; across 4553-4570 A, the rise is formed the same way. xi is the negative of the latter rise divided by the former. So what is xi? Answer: -10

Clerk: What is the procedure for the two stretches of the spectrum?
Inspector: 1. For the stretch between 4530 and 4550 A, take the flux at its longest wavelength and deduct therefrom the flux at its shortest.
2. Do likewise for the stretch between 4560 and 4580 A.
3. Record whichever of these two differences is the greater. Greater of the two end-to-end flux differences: 1.5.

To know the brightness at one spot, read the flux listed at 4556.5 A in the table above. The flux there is 19.57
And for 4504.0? 19.97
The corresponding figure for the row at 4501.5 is 18.57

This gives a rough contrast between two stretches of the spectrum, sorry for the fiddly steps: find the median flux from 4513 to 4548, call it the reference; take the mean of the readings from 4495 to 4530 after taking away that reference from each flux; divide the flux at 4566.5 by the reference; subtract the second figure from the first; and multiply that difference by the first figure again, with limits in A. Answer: -0.14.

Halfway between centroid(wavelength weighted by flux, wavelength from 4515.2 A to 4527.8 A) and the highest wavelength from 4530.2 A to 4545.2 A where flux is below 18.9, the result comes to 4530.2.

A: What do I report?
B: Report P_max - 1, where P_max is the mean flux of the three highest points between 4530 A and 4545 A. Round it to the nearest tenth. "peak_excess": 18.4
